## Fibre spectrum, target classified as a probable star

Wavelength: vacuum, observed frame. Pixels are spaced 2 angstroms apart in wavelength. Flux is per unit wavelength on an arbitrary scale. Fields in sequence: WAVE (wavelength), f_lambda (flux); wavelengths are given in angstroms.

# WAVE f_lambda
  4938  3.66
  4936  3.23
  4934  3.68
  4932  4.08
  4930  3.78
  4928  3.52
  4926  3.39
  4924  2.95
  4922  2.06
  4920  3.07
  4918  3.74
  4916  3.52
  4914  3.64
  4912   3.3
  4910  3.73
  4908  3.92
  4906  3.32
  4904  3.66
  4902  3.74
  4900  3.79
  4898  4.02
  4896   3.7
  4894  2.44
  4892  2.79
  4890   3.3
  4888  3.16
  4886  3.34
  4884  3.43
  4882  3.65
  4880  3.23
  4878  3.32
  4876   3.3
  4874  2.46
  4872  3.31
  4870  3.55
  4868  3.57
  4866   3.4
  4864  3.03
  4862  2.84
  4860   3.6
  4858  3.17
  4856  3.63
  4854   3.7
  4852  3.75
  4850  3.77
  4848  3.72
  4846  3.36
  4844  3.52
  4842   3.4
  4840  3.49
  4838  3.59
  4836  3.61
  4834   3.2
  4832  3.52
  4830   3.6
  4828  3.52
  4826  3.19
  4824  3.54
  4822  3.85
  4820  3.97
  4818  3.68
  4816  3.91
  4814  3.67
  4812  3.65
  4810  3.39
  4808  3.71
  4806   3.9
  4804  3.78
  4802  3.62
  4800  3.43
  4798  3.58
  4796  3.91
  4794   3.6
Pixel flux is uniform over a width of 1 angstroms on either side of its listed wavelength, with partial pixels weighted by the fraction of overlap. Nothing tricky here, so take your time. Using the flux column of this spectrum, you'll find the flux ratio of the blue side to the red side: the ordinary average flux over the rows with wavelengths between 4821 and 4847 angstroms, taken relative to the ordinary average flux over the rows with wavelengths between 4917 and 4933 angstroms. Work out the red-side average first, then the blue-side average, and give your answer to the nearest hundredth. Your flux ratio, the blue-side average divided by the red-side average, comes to 1.05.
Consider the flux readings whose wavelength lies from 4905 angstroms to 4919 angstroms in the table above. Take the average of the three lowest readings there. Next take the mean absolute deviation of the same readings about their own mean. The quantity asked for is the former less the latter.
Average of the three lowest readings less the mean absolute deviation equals 3.20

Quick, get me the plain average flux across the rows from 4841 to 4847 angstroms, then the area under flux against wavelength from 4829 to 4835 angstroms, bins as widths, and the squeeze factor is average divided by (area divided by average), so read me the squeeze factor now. 0.57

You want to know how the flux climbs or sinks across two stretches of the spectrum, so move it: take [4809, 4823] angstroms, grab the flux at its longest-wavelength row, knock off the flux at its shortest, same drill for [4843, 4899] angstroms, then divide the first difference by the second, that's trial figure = 0.9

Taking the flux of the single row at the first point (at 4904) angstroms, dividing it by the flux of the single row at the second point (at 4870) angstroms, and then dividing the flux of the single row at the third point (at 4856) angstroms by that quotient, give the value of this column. 3.52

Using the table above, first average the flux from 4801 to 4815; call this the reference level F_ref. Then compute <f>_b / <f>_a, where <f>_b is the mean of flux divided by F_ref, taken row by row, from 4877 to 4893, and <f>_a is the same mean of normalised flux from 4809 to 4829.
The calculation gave 0.901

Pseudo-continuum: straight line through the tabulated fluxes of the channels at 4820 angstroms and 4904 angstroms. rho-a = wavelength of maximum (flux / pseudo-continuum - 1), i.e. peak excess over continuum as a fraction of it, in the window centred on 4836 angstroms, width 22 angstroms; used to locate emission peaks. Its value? 4836 angstroms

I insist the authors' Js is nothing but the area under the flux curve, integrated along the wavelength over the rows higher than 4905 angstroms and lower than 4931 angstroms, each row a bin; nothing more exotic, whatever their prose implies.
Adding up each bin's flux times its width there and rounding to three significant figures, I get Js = 87.9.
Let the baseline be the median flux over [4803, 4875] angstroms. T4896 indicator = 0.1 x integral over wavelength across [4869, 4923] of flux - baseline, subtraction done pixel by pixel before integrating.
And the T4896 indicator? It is -1.23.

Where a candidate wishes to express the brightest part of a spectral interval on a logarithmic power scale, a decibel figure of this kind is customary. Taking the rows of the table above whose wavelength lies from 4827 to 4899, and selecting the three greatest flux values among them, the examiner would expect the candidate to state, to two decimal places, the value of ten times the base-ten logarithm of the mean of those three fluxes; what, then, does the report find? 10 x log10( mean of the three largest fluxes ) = 5.85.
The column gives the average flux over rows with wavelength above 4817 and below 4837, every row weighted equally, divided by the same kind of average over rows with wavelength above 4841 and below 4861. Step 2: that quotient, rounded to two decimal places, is 1.00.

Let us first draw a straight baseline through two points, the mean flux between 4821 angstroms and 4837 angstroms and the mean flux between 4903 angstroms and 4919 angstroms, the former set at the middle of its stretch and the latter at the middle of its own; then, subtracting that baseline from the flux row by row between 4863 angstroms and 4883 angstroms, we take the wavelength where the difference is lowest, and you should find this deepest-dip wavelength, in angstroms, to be 4874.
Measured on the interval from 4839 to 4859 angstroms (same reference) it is 4858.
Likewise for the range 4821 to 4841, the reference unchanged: 4826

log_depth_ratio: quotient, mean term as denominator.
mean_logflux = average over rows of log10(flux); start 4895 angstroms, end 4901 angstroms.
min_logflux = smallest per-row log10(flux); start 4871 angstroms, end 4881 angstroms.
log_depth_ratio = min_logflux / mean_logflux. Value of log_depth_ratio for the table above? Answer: 0.67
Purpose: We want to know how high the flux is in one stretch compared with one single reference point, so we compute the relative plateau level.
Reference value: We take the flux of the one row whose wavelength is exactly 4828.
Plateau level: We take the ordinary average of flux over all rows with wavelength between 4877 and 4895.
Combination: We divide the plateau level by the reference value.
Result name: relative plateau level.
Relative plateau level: 0.90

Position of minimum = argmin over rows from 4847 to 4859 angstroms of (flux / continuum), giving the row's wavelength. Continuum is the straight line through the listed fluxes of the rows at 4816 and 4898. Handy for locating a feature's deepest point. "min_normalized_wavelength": 4858 angstroms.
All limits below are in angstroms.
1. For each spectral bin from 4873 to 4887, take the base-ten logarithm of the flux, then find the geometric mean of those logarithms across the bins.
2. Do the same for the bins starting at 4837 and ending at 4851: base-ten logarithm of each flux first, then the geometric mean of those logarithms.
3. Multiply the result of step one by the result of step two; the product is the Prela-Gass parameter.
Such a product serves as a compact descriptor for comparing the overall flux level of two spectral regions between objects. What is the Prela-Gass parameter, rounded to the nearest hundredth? 0.28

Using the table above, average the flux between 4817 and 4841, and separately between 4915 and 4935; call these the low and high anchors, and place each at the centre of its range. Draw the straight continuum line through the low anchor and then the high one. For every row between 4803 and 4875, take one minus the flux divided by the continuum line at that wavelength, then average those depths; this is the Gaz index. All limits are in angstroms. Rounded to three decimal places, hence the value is 0.009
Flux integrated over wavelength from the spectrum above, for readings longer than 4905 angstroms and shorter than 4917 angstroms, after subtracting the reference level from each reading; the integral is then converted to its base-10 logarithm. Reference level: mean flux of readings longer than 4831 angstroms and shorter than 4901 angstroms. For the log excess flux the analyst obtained 0.34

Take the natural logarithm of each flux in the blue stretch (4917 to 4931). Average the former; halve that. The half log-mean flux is 0.575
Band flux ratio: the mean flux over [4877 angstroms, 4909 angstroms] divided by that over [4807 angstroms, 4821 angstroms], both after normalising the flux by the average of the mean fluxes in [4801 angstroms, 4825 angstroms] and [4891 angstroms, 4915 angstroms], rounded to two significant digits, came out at 0.92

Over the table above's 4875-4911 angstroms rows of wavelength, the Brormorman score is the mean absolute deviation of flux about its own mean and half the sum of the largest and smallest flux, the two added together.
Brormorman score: 3.53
